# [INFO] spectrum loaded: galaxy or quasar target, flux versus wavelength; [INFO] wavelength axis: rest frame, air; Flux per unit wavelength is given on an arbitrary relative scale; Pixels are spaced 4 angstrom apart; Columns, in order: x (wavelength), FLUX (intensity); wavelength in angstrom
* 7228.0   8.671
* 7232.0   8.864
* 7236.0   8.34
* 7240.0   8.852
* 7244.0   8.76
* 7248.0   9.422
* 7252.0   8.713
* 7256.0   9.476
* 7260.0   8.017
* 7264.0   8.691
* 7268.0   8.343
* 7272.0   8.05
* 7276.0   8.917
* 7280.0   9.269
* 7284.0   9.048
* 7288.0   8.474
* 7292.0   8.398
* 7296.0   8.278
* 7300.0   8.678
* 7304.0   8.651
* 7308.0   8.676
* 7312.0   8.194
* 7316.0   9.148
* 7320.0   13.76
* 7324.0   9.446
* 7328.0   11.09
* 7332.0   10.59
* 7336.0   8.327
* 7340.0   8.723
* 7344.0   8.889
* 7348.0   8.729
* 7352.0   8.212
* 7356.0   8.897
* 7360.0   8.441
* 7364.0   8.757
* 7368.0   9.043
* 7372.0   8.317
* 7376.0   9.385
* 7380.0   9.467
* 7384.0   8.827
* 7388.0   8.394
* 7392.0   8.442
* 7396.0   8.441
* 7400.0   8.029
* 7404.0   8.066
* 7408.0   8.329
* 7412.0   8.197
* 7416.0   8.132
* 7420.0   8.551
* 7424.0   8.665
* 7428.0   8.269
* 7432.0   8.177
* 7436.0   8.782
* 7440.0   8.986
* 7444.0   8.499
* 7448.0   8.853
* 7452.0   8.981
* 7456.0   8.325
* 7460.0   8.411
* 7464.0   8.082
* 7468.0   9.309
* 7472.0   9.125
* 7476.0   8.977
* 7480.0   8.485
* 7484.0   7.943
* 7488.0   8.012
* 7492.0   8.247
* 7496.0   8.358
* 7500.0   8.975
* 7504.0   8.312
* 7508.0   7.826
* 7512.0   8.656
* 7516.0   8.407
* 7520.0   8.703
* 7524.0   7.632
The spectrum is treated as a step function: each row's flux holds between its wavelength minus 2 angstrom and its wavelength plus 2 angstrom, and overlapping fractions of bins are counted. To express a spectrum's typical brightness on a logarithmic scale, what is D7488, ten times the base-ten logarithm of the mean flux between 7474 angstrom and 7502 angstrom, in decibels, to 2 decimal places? 9.26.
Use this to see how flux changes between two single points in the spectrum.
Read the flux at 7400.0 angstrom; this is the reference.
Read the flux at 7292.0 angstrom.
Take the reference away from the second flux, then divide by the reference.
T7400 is 0.05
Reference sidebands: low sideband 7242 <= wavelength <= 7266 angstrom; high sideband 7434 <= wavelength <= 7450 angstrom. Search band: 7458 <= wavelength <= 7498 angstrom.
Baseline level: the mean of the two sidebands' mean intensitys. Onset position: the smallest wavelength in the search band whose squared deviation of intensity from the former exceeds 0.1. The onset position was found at 7460.0 angstrom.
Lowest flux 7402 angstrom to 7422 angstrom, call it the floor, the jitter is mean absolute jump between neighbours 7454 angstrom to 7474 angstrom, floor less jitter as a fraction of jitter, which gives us 17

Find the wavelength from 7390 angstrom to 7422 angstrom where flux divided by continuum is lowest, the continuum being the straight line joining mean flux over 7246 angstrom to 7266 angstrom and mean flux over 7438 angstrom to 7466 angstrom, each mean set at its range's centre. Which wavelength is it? 7400.0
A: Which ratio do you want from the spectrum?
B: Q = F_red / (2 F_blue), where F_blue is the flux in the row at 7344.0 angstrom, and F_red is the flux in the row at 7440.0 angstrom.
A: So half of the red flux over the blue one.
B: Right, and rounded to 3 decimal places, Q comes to 0.505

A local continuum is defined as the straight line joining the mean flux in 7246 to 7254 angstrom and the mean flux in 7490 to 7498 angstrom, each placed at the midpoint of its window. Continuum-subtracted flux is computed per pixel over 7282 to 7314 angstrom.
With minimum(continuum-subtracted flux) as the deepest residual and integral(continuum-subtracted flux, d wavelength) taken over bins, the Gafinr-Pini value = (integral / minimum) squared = 300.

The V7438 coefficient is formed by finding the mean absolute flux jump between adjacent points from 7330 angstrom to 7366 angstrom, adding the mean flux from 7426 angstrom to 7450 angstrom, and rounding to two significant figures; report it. 9.2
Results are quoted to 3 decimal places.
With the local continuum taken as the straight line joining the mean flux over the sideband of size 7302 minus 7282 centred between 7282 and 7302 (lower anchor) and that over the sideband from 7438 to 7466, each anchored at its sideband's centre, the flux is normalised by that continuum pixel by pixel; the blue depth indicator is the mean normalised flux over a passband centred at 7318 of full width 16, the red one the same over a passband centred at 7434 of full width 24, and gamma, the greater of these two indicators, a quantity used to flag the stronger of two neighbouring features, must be 1.182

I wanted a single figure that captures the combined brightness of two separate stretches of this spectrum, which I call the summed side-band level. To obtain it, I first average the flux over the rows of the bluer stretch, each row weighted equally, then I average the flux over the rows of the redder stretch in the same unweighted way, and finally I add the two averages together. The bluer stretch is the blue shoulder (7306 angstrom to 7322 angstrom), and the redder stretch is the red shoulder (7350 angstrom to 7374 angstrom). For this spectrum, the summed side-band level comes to 18.6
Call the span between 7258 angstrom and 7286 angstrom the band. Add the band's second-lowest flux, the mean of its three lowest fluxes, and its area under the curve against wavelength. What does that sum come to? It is 258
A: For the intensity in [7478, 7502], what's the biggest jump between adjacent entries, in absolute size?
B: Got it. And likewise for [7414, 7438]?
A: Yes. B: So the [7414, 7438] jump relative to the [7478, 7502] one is 1.0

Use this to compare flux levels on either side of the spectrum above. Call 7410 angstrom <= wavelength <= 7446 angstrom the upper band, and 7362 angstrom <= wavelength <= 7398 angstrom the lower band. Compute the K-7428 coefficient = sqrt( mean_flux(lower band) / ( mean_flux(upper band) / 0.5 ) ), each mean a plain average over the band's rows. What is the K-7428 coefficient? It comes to 0.7200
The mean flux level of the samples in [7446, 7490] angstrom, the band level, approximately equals 8.59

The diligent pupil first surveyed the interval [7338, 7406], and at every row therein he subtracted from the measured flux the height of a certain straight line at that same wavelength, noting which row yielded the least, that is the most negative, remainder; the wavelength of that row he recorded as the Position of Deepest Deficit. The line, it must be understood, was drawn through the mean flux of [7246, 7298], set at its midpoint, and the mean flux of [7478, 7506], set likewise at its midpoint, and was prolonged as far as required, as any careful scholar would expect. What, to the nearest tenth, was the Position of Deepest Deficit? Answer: 7400.0 angstrom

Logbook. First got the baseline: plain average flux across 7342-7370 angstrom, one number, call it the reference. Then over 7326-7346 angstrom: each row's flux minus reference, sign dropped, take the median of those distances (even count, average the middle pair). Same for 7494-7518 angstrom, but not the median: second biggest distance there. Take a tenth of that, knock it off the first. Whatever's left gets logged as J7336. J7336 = 0.34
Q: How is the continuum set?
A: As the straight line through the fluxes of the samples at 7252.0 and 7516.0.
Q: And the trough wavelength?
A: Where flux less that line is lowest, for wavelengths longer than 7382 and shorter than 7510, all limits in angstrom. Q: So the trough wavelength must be 7508.0 angstrom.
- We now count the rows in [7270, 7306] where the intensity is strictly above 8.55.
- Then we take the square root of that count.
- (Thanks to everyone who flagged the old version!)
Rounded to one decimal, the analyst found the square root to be 2.2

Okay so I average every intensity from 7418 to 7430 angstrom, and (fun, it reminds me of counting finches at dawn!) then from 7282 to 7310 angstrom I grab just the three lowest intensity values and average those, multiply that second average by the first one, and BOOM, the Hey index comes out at 71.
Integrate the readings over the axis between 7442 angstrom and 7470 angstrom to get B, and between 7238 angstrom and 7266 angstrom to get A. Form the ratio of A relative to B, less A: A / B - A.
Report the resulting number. -247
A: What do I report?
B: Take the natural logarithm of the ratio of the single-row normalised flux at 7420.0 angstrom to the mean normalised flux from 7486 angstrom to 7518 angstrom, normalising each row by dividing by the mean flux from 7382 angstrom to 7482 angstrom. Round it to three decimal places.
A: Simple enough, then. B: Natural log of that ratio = 0.024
